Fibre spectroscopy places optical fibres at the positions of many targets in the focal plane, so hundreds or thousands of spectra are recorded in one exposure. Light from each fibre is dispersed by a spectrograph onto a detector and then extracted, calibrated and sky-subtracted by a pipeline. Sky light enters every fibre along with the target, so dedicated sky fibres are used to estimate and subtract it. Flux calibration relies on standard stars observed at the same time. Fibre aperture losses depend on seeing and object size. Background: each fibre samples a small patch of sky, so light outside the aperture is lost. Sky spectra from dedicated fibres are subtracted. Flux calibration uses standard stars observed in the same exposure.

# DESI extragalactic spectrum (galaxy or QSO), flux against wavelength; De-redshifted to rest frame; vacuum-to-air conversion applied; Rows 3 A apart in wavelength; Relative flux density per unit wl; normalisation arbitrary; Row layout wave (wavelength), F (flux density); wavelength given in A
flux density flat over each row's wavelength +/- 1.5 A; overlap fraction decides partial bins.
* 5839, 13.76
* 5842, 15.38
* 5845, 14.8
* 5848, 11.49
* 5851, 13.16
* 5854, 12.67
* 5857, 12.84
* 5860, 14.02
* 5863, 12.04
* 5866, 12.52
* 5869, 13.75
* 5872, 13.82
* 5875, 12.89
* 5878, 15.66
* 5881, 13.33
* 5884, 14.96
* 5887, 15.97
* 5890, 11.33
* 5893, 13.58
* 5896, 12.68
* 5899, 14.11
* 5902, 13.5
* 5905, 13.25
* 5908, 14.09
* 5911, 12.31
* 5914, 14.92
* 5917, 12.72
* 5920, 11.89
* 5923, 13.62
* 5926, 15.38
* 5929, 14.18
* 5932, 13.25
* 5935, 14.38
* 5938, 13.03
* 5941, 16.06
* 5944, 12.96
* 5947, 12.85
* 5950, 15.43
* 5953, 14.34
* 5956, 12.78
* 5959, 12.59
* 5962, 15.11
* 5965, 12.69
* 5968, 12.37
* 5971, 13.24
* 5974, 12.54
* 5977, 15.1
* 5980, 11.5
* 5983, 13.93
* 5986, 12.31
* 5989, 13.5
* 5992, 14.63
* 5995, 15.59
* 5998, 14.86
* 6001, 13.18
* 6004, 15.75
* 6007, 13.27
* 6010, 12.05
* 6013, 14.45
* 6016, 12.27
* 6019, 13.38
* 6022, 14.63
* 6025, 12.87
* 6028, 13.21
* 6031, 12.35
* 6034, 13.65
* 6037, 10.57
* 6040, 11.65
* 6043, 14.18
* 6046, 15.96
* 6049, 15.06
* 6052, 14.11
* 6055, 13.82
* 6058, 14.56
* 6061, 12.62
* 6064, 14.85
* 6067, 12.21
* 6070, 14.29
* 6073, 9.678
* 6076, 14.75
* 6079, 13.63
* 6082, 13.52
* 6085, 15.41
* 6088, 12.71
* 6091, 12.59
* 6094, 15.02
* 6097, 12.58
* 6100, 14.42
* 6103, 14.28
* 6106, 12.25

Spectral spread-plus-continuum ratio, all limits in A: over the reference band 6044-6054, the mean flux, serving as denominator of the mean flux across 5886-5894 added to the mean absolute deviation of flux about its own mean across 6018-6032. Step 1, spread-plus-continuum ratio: 0.94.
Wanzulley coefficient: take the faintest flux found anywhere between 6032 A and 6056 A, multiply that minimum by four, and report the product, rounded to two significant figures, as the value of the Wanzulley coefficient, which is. 42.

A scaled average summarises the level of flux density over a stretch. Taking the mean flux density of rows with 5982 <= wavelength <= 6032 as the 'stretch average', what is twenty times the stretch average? 273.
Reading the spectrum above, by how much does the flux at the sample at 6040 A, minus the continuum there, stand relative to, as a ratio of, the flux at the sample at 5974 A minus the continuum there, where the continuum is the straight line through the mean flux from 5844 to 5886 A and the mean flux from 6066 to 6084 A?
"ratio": 2.1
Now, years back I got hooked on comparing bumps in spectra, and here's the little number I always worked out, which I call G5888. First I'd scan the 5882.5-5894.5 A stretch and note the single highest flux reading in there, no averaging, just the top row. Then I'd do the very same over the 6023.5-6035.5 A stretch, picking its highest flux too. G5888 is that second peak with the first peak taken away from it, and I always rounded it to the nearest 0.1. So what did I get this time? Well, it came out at -2.3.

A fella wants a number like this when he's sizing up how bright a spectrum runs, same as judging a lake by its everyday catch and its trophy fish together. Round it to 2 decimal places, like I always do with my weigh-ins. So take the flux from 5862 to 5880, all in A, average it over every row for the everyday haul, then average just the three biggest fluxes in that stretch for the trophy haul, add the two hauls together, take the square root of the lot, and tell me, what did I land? 5.28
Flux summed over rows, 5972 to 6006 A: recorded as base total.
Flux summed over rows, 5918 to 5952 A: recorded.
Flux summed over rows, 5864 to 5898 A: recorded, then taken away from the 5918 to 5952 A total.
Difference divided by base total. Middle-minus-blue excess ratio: 0.017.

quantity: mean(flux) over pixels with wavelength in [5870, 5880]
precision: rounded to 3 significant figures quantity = 14.1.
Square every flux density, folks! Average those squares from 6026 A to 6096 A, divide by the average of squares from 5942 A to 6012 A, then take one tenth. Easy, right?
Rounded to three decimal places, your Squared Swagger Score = 0.099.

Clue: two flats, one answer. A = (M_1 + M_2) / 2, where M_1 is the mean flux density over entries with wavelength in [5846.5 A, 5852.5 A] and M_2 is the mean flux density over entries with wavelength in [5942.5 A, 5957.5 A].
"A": 13.0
